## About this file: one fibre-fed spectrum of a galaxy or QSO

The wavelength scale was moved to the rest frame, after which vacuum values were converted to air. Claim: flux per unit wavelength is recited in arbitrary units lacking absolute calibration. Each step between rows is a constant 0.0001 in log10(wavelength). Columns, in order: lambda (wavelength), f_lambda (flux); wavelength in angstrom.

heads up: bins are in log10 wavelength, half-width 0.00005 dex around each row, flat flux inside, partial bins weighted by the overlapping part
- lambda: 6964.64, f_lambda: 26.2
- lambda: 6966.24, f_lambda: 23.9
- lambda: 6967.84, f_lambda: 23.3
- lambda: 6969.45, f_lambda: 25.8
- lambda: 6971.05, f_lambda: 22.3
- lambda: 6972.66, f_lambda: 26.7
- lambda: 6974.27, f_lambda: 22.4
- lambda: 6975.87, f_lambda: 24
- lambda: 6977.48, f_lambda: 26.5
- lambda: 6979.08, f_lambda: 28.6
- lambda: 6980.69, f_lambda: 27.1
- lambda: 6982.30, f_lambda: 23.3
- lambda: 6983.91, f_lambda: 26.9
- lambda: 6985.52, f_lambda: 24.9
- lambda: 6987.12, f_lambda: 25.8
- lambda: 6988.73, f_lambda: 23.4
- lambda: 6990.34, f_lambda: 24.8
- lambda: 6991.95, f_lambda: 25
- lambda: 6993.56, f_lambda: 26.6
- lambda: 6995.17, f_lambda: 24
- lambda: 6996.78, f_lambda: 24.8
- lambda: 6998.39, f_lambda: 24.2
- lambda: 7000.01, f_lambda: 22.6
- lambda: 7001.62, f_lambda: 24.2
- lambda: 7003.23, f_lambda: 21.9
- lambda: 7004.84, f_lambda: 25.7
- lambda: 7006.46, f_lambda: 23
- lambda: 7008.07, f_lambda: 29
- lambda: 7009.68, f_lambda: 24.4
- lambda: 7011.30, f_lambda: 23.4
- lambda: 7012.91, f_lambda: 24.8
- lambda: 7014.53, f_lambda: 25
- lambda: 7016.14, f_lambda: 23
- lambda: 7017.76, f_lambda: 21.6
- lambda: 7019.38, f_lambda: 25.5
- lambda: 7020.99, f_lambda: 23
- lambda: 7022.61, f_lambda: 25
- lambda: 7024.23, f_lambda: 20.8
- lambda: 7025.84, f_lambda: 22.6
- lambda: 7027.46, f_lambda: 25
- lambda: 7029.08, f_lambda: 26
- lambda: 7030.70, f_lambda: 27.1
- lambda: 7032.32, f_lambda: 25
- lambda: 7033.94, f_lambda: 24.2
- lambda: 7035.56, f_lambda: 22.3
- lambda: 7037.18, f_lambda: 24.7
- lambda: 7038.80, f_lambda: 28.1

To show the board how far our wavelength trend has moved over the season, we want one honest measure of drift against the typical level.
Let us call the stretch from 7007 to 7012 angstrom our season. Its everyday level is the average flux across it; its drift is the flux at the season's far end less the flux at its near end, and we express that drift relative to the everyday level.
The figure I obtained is -0.22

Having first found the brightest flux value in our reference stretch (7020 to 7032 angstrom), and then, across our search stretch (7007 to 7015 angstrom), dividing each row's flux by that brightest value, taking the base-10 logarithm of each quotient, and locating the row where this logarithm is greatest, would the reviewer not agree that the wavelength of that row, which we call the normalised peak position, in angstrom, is 7008.07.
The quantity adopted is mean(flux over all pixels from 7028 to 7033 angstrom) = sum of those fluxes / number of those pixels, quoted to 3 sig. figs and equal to 26.0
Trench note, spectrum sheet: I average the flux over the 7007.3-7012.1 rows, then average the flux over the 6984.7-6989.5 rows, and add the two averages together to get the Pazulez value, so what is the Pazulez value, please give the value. 50.3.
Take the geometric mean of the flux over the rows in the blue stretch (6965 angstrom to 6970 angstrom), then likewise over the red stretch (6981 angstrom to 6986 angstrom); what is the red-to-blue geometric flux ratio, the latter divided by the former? 1.03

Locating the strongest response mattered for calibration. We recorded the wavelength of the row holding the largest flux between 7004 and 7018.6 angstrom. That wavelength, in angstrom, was 7008.07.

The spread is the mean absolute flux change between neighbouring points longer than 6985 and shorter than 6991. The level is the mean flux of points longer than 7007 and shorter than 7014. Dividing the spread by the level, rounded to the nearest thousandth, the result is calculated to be 0.062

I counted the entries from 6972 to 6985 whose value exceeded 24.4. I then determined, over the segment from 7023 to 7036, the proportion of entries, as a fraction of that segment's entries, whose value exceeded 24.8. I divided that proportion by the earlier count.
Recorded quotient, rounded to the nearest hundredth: 0.10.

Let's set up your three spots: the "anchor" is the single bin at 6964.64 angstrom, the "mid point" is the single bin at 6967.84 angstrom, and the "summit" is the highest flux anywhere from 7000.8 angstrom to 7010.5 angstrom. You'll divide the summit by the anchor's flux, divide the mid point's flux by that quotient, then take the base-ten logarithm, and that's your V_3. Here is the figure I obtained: 1.32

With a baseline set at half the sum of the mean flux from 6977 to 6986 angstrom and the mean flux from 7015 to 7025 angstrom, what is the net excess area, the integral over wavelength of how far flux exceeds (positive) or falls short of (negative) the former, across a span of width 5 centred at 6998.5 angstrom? -4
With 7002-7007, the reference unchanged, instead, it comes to -6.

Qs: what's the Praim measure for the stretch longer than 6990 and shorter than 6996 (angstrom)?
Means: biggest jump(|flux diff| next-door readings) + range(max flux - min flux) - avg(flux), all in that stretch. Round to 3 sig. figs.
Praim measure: -19.9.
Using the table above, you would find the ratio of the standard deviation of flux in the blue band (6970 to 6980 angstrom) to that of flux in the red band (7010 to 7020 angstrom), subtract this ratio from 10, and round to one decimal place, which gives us 8.3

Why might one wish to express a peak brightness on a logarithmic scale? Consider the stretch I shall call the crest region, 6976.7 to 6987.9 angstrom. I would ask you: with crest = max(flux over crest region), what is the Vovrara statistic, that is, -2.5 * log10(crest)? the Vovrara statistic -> -3.64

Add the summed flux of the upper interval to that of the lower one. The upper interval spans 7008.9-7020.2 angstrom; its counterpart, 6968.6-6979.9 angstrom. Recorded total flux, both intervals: 344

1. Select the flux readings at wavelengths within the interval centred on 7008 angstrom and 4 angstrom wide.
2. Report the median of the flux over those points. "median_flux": 24.4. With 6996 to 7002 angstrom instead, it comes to 24.2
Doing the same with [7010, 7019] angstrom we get 23.4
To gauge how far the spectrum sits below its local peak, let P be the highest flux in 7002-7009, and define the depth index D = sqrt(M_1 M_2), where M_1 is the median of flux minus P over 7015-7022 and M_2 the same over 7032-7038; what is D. 5.22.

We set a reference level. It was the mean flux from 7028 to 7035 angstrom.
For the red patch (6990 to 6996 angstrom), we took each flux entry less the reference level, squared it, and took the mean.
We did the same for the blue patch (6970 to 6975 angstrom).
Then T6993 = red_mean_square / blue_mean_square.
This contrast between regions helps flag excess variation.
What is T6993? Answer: 0.2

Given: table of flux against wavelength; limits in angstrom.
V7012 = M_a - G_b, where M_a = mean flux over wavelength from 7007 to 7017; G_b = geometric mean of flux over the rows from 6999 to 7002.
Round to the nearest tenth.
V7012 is 1.5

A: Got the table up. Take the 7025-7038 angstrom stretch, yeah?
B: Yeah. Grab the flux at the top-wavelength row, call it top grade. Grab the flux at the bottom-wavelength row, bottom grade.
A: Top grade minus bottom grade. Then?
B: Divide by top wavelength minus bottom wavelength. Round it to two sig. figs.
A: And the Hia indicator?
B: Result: 0.19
